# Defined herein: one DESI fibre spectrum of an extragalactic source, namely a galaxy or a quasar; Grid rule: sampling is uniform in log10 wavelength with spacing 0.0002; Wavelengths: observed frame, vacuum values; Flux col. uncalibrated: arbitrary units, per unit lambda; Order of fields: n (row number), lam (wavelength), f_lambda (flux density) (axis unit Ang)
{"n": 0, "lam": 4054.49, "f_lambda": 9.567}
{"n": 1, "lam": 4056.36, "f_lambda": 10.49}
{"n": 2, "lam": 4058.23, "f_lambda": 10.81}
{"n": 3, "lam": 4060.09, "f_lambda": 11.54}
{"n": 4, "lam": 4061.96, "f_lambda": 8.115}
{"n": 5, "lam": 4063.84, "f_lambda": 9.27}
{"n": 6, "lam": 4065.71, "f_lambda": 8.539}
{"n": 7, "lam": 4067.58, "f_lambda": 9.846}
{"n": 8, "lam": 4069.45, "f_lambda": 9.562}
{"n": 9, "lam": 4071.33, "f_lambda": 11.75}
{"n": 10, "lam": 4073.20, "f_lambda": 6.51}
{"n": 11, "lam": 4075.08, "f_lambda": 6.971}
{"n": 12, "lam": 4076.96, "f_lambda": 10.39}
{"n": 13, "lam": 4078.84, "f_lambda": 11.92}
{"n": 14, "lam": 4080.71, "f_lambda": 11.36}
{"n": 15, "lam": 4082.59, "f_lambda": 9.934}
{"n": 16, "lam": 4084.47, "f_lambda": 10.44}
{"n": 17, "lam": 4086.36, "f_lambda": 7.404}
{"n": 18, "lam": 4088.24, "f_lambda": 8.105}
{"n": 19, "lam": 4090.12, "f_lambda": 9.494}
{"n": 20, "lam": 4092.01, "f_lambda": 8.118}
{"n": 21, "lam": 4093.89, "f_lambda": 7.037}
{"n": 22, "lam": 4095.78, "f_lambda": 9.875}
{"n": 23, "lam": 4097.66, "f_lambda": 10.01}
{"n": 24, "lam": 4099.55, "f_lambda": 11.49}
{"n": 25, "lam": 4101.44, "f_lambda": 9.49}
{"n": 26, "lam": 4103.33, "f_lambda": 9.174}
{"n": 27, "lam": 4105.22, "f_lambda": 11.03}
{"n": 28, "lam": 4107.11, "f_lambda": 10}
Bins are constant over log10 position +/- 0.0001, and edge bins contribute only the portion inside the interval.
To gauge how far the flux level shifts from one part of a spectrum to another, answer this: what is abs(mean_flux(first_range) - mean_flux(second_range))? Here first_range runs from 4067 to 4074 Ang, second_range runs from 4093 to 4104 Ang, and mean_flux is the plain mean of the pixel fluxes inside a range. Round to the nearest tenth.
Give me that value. 0.1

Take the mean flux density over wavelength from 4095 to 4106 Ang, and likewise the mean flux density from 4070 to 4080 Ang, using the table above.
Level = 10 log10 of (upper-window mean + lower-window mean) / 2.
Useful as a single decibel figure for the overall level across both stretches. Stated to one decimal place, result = 9.9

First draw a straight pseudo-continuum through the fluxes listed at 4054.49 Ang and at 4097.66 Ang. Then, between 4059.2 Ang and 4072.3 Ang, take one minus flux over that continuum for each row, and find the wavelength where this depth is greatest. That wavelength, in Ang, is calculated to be 4061.96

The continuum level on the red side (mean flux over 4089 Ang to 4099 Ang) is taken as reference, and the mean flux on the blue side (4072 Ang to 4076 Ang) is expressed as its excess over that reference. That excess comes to -2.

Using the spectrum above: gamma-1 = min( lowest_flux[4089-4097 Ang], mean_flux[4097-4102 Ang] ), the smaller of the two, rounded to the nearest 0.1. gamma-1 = 7.0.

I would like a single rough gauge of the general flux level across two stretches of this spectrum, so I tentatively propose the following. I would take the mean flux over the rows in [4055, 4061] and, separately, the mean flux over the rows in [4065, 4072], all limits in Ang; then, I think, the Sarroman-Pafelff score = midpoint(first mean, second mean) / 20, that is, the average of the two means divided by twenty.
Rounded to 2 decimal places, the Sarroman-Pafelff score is 0.52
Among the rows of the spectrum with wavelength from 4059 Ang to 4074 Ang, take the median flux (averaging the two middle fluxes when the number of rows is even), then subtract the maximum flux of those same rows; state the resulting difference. -2.33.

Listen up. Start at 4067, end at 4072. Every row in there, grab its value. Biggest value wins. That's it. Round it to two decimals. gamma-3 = 11.75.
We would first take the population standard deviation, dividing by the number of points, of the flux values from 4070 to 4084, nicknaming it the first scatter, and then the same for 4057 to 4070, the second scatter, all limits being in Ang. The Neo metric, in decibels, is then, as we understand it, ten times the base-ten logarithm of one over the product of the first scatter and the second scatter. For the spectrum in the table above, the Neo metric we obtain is -3.63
